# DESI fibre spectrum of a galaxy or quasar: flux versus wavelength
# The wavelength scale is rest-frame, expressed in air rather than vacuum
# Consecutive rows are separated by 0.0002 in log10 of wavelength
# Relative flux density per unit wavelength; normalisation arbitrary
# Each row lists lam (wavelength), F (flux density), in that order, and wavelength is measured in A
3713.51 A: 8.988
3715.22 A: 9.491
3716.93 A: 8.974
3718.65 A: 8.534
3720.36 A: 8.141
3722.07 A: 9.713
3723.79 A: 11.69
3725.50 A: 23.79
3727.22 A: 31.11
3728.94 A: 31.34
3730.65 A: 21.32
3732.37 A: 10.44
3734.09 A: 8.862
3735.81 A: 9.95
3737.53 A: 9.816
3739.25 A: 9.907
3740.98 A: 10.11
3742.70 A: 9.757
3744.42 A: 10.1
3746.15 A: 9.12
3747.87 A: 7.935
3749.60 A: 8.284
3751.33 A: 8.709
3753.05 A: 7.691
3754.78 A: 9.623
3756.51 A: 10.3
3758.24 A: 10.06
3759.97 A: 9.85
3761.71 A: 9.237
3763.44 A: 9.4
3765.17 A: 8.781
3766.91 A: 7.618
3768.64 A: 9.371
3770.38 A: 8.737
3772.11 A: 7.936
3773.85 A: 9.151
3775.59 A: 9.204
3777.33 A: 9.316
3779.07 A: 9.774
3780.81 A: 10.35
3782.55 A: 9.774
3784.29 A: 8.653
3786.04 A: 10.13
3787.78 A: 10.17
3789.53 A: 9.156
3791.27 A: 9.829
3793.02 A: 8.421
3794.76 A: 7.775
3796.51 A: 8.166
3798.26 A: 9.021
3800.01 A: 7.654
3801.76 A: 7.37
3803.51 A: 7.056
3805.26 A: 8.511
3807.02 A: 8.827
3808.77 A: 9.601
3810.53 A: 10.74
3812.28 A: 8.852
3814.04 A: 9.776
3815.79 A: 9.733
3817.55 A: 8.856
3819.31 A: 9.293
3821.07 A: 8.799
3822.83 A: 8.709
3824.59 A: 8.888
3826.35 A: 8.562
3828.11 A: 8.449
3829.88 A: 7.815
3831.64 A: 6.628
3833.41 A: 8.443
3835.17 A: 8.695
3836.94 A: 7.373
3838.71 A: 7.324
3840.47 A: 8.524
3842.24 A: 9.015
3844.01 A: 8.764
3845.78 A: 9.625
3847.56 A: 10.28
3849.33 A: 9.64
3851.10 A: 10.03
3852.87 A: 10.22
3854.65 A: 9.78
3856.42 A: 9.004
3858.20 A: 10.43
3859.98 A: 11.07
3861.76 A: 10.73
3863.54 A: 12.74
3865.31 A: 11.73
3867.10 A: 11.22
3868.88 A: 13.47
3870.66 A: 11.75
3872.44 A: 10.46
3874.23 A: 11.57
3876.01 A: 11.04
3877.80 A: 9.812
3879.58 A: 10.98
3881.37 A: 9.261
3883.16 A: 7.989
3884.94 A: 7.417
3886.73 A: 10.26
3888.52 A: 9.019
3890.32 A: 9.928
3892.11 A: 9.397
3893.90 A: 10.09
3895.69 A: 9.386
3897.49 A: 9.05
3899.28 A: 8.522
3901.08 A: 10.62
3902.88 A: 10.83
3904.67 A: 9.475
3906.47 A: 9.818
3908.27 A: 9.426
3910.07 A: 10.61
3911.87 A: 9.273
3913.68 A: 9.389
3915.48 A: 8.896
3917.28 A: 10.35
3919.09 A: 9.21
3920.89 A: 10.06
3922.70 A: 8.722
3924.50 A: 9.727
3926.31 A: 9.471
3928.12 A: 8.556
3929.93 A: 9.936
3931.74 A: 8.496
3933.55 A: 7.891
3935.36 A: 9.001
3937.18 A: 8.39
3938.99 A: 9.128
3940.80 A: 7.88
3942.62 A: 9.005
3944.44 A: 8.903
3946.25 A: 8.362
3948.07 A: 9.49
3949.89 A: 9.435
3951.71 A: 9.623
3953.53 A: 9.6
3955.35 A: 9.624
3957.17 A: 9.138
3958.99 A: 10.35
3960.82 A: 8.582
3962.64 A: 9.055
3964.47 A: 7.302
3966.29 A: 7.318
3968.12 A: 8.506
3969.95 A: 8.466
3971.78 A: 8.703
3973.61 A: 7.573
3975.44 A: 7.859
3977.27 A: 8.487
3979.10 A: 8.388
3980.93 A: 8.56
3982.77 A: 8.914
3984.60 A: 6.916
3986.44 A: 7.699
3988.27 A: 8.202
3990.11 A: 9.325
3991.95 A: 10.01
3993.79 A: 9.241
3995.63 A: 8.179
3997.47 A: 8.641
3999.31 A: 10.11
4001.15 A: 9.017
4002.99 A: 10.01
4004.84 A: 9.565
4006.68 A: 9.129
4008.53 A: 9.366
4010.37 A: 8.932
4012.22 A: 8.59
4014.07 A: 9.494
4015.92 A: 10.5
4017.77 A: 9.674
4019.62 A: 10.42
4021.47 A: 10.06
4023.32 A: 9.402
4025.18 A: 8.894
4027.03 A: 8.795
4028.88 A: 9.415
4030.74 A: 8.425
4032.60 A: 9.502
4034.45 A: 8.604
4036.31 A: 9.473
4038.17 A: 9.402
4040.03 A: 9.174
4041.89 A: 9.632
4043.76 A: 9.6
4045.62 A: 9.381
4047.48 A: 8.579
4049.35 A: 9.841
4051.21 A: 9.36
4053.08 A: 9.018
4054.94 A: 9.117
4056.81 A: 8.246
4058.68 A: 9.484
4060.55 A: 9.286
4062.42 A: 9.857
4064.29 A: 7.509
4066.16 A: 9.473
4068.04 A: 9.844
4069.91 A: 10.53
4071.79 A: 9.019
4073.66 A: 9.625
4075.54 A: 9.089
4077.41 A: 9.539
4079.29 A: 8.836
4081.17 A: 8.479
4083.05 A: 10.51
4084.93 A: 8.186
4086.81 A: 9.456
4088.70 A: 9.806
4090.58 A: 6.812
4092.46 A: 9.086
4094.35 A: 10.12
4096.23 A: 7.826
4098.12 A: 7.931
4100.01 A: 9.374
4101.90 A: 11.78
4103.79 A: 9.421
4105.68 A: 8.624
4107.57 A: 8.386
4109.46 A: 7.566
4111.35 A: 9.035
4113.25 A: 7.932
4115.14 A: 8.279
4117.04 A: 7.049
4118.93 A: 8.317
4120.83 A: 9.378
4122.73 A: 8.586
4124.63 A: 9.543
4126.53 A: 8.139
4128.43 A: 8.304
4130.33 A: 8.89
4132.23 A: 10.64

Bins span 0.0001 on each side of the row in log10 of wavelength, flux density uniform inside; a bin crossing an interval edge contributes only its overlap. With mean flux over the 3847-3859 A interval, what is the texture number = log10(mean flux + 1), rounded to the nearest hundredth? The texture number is 1.04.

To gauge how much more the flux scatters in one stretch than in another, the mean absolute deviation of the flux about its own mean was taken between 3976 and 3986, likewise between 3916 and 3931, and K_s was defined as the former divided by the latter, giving 1.0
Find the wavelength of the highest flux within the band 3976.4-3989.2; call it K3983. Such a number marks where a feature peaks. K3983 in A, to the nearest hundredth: 3982.77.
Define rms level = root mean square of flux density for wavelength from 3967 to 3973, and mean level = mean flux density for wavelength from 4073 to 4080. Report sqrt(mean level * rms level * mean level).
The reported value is 27.1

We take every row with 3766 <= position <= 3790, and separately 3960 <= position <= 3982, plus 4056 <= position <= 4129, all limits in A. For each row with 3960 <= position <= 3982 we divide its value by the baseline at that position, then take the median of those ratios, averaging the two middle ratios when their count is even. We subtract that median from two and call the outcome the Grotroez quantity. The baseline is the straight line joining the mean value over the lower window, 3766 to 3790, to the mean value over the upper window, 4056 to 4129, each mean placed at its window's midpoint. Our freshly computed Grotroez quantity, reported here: 1.06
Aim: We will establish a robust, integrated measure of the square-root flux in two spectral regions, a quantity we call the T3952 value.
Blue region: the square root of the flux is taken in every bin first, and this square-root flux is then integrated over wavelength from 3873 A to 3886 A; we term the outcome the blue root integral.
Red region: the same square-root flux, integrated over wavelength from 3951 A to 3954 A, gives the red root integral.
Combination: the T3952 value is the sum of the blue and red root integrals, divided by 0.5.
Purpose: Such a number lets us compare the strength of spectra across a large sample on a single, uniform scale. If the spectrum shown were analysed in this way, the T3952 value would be 100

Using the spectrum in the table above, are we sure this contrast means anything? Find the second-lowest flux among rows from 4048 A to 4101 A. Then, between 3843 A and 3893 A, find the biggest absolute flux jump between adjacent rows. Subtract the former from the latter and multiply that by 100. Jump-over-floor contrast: -467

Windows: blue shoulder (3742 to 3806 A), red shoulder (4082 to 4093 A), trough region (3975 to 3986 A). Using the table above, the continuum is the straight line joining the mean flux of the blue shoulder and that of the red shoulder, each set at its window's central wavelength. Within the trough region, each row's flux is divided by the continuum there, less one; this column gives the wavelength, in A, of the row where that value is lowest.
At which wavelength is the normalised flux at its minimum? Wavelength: 3984.60 A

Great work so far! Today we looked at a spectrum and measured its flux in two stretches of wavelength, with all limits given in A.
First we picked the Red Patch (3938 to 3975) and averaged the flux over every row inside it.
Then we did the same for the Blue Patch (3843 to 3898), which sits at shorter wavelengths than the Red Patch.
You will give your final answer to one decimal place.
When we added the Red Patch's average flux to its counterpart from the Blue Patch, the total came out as 19.0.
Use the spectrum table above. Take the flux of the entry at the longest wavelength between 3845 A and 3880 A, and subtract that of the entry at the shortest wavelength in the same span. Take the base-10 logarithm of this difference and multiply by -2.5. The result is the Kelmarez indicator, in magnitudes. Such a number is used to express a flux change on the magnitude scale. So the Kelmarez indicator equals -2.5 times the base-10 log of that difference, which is -0.33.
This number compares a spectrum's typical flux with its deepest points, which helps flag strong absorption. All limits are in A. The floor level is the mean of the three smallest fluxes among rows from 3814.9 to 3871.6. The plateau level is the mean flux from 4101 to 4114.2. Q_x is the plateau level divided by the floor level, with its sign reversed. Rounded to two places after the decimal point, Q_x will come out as -1.26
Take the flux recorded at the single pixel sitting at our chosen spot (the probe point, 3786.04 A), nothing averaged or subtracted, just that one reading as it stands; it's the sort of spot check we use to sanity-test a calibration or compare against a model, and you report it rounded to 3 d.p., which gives 10.130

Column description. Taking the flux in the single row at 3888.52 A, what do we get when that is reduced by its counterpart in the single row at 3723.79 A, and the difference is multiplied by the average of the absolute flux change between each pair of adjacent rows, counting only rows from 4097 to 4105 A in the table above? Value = -5.5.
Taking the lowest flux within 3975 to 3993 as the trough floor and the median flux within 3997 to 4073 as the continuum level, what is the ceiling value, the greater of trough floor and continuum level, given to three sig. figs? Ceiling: 9.40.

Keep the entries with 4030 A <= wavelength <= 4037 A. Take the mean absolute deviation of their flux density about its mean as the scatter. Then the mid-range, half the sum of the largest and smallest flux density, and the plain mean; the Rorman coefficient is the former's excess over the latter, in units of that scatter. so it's -0.08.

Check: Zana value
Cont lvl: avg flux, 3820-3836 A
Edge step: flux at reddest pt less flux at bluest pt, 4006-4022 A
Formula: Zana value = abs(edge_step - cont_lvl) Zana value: 7.4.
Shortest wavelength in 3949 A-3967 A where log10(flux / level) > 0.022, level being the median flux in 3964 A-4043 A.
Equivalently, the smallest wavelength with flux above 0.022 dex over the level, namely 3949.89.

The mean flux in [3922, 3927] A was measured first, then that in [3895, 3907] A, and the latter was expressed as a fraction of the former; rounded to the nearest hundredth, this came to 1.04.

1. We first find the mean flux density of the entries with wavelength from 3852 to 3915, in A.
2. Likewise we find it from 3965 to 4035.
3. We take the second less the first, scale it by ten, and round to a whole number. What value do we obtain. -12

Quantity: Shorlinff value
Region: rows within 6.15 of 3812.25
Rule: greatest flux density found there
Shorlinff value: 10.74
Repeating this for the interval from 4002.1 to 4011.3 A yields 10.01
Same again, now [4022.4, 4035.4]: 9.502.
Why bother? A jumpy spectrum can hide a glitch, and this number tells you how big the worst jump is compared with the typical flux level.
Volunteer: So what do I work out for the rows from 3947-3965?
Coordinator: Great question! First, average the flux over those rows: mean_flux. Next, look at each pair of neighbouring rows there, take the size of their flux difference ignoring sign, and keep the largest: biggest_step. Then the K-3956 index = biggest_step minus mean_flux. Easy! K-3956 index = -7.5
